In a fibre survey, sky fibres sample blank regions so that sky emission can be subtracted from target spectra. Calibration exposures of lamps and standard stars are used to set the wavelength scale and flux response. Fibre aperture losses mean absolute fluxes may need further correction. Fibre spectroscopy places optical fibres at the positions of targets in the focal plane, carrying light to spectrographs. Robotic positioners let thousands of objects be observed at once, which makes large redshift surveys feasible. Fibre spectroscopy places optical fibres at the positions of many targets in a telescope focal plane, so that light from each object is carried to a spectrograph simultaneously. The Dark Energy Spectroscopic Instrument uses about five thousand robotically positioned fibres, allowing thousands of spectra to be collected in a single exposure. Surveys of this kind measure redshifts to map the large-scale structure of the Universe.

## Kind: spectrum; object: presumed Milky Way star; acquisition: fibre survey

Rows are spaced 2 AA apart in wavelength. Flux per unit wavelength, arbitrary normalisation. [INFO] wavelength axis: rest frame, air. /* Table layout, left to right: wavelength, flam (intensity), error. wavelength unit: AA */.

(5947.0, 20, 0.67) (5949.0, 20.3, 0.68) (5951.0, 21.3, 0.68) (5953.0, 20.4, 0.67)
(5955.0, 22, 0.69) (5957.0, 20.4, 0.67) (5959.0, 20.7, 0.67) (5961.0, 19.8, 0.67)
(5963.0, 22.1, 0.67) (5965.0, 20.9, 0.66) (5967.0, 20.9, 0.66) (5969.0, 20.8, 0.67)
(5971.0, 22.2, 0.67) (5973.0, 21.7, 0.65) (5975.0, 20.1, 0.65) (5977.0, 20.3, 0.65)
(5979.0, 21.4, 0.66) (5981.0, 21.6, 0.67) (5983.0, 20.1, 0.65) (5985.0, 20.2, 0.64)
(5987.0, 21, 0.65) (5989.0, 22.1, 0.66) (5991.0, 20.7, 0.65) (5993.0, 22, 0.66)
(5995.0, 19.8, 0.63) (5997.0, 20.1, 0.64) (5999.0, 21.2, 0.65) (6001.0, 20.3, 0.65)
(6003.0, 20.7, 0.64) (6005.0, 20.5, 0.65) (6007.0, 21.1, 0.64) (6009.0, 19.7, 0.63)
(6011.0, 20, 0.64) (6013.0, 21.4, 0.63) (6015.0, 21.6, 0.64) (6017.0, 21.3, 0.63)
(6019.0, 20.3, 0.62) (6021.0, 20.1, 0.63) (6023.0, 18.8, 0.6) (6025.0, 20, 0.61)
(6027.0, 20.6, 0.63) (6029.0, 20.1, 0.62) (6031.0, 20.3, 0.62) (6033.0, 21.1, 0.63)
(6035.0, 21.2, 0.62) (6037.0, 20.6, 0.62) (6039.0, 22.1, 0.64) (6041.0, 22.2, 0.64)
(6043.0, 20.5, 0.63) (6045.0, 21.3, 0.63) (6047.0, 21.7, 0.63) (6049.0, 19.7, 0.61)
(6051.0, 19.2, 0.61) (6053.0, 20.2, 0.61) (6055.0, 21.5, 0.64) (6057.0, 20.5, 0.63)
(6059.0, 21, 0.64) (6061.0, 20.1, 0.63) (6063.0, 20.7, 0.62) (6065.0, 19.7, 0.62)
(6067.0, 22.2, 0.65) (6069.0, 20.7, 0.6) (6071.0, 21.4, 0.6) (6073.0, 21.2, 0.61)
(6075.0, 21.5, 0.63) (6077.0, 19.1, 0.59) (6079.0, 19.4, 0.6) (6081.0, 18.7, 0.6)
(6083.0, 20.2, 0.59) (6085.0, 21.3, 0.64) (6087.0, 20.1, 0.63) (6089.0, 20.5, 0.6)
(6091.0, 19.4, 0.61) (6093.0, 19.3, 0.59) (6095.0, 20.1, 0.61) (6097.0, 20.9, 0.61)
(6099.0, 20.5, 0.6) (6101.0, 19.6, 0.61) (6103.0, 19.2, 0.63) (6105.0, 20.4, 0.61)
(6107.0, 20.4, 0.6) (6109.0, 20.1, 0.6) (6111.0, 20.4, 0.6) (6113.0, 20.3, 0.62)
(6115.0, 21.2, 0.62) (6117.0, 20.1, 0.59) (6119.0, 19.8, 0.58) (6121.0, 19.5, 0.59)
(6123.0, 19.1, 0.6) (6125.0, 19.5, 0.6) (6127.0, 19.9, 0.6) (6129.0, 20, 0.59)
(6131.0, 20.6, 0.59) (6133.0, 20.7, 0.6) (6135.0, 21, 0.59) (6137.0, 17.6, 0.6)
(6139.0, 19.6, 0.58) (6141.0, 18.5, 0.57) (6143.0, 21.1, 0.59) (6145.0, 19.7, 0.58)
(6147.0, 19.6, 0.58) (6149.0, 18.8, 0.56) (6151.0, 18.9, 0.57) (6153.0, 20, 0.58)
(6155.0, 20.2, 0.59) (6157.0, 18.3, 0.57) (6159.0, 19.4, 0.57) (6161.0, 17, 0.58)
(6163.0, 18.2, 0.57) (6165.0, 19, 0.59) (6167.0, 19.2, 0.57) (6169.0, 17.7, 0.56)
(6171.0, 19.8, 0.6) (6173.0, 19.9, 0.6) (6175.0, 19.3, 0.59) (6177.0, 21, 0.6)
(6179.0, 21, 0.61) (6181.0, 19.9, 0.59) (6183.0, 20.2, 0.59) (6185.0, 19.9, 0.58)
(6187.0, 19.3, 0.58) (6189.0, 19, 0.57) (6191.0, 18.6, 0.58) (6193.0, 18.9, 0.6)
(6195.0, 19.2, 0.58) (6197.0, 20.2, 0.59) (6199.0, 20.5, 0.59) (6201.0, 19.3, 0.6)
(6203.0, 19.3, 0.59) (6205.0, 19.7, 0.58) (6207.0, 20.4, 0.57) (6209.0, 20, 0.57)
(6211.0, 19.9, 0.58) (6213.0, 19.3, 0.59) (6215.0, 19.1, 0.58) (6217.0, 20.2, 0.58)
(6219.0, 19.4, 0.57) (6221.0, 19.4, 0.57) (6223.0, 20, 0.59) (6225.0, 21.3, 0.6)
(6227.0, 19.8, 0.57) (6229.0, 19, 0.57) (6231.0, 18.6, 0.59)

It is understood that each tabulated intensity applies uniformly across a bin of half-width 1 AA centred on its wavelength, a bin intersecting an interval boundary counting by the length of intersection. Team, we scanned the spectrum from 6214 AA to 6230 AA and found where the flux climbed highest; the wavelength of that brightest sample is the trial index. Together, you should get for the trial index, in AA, 6225.0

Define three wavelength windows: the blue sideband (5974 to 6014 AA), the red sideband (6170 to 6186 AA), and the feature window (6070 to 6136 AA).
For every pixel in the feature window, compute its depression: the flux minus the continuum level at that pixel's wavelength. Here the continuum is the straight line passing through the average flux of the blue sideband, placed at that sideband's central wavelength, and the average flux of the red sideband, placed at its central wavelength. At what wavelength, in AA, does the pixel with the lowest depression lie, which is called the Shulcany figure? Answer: 6081.0 AA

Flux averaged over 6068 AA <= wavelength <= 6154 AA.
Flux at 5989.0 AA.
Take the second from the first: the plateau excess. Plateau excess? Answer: -2.1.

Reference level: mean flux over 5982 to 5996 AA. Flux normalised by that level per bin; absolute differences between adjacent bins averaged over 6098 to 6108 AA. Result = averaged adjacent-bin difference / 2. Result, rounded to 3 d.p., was 0.015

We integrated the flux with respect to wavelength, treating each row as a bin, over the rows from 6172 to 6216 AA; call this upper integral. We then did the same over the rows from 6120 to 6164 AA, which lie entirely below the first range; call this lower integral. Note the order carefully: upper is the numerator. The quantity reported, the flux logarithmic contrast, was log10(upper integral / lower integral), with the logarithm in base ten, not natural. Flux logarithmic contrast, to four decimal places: 0.0068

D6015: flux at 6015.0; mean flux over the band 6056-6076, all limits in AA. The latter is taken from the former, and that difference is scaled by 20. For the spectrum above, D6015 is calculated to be 14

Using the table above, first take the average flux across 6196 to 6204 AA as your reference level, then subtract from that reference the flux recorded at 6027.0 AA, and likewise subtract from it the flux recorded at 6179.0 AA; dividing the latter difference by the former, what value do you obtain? 1.5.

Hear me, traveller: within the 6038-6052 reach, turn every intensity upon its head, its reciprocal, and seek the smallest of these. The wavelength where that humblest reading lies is 6041.0 AA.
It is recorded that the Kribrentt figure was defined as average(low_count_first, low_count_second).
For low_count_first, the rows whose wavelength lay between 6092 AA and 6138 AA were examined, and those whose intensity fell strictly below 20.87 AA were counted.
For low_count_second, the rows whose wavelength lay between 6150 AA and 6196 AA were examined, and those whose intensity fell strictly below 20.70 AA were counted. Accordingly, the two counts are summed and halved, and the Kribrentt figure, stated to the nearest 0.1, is 20.5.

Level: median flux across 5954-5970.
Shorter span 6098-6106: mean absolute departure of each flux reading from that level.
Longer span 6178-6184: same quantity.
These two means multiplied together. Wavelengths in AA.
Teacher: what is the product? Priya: 0.54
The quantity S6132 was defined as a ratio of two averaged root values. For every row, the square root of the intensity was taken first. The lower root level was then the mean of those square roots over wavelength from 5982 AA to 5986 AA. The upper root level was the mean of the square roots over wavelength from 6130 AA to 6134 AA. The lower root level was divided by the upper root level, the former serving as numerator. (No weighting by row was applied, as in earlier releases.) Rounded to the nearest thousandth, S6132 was 0.988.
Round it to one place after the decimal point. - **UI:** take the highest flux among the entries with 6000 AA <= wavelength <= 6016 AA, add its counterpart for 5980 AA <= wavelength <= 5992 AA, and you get 43.7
